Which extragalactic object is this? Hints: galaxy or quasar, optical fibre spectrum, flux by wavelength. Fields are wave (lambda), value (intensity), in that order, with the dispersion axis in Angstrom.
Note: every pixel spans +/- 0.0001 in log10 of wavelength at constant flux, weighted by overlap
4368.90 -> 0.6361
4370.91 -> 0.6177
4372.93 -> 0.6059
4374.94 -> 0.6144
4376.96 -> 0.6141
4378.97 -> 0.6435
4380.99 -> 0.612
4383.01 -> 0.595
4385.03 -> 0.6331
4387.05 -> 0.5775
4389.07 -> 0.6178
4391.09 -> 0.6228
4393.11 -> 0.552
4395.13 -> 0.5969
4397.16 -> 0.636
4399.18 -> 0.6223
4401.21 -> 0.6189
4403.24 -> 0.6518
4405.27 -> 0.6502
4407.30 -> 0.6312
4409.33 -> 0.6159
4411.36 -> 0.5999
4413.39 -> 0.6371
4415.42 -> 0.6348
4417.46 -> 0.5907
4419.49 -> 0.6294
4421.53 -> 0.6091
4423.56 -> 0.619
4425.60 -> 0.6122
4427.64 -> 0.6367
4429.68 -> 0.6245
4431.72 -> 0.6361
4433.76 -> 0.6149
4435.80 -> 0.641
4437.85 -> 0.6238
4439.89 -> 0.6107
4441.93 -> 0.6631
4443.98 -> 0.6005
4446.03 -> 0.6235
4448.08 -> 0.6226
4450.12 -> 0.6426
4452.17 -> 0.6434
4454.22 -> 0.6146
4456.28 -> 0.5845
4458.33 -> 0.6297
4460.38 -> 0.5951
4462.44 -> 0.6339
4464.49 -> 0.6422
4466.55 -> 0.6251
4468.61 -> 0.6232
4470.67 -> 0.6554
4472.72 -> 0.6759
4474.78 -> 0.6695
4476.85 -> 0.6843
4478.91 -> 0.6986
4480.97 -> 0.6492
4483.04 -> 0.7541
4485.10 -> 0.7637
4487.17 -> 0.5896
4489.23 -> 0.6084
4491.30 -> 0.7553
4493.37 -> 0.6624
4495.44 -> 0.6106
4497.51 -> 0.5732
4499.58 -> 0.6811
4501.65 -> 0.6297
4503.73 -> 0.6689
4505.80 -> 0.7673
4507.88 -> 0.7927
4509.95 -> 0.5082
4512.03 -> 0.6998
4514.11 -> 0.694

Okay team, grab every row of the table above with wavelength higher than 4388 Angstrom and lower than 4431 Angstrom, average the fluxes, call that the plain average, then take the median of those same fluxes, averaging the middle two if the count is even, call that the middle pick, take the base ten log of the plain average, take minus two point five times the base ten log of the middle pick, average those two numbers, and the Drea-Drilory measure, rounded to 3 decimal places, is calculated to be 0.154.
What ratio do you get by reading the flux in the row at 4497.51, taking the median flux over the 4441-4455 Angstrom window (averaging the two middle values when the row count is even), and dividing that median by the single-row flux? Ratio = 1.09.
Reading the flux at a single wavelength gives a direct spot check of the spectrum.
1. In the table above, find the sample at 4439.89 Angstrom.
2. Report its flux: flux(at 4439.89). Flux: 0.6107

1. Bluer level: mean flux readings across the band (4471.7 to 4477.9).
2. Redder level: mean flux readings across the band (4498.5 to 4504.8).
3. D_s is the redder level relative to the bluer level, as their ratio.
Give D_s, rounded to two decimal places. 0.98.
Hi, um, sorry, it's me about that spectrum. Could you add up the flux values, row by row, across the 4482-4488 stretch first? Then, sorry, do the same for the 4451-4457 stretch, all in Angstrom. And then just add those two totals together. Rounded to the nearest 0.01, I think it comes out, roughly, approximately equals 3.95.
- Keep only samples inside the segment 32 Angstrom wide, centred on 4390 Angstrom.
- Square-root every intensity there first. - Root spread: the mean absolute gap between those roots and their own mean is 0.012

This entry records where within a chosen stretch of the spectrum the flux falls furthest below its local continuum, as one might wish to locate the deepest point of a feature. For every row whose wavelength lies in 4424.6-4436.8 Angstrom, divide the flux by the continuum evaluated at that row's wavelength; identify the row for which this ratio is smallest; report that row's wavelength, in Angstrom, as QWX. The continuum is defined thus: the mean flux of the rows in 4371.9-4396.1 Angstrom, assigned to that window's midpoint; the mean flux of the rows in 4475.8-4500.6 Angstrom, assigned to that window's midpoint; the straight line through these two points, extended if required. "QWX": 4433.76 Angstrom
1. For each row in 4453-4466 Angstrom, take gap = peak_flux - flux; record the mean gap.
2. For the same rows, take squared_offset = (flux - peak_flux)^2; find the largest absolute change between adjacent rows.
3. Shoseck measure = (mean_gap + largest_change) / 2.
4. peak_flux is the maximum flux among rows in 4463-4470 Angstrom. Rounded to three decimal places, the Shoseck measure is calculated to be 0.014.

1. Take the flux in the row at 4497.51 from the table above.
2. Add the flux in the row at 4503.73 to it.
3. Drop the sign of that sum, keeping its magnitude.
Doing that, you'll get 1.24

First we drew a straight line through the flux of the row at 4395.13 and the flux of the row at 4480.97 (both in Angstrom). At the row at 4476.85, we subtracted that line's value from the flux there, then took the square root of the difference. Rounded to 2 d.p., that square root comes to 0.19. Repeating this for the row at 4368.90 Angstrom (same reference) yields 0.23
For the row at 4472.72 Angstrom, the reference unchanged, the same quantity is 0.18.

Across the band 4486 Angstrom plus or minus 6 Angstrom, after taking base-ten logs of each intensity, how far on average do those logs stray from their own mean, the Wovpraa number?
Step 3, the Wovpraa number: 0.045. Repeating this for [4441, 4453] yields 0.012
